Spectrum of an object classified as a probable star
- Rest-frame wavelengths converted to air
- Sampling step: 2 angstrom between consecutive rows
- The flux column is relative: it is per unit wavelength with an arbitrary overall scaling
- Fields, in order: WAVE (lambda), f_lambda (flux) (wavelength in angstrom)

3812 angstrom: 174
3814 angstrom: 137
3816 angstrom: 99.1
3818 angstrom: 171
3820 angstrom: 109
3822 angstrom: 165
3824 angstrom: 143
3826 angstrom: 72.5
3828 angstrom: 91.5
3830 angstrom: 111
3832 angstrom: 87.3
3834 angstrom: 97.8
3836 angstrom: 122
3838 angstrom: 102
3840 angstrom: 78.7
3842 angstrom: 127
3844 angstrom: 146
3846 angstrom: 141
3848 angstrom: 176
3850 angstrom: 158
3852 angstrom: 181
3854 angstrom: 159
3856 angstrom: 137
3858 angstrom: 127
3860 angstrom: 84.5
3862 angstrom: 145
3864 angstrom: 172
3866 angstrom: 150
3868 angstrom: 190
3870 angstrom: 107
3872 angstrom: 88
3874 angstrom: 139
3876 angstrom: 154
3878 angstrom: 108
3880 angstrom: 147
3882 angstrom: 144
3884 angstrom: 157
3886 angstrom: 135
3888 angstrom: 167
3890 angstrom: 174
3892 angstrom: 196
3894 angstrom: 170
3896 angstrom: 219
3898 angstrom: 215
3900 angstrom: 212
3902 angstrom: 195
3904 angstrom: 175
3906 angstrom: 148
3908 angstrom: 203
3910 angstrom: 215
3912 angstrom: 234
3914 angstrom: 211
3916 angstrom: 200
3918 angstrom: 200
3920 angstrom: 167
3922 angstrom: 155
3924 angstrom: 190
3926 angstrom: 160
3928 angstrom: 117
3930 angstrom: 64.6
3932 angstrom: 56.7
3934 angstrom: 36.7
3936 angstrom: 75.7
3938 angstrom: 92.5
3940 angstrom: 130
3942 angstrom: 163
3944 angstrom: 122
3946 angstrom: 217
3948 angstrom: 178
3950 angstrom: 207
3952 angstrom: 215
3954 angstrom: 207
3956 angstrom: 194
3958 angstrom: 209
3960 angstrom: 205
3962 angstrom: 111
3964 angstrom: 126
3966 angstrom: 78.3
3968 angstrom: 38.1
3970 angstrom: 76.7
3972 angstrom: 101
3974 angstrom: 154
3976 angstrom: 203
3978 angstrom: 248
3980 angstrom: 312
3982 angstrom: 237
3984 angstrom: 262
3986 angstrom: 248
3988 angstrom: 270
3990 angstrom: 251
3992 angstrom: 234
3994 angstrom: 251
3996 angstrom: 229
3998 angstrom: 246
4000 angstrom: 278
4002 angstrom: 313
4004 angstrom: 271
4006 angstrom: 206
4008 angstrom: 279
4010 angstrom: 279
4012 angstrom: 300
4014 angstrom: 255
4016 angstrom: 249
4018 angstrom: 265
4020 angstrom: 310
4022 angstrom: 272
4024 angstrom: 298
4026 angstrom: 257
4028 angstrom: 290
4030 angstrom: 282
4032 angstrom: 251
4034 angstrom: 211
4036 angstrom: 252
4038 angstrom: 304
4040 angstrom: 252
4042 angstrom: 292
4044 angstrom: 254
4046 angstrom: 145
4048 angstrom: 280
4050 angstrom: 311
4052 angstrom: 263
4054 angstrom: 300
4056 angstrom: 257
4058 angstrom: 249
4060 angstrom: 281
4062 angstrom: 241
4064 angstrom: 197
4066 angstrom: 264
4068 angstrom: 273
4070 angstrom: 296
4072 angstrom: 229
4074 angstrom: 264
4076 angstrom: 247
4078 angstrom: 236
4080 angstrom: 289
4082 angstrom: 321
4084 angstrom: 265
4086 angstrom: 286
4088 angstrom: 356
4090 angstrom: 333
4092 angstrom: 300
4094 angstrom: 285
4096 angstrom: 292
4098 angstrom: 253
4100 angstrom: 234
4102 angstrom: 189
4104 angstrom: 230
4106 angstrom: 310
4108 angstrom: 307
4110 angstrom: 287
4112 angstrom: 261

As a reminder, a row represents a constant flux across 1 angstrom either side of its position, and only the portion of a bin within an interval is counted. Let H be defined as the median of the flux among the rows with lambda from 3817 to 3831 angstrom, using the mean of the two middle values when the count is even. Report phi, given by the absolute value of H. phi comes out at 111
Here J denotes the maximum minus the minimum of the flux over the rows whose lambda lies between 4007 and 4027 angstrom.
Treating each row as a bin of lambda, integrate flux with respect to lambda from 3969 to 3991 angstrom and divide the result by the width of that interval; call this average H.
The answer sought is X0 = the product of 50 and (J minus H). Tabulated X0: -7690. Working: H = 215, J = 61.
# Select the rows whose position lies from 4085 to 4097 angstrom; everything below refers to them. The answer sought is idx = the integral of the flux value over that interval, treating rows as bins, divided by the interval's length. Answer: 309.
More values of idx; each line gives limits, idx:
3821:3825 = 154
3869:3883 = 127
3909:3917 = 215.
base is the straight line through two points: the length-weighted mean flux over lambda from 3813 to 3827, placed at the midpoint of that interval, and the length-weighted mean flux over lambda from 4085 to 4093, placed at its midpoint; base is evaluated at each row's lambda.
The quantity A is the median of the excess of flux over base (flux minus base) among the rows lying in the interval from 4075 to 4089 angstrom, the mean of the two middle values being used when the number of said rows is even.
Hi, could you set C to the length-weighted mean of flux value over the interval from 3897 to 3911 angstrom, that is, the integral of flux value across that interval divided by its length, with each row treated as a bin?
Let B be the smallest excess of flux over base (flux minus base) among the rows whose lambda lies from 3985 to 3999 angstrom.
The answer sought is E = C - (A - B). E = 202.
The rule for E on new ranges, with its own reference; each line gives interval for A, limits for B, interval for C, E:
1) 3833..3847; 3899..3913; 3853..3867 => 116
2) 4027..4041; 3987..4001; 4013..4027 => 276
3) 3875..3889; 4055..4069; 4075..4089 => 205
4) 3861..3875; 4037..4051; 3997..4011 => 137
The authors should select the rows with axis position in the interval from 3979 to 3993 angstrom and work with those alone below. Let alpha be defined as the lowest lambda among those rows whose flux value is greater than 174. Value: 3980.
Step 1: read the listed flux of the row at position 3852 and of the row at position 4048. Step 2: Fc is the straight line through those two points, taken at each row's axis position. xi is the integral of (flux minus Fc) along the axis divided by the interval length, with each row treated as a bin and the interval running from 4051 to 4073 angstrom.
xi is -28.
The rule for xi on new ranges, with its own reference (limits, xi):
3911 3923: -19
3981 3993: 1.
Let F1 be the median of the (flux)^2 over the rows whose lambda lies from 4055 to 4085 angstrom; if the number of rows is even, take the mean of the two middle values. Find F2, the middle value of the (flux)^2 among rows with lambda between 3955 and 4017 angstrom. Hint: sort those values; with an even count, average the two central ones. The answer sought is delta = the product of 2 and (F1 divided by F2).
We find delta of 2.3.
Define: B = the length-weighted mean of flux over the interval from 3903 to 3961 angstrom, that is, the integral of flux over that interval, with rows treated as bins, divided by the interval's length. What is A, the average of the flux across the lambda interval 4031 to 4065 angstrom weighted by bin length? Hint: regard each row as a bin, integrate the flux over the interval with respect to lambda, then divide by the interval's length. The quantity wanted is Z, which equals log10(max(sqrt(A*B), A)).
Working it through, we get 2.41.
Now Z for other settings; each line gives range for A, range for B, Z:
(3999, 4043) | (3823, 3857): 2.43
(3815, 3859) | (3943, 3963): 2.19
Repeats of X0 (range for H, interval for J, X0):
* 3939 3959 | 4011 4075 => -910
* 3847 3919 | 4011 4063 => -23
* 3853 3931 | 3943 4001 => 5578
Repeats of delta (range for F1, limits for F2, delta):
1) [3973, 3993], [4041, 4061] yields 1.7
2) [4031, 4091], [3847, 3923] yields 5.0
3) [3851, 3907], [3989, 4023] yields 0.7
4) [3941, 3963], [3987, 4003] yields 1.3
